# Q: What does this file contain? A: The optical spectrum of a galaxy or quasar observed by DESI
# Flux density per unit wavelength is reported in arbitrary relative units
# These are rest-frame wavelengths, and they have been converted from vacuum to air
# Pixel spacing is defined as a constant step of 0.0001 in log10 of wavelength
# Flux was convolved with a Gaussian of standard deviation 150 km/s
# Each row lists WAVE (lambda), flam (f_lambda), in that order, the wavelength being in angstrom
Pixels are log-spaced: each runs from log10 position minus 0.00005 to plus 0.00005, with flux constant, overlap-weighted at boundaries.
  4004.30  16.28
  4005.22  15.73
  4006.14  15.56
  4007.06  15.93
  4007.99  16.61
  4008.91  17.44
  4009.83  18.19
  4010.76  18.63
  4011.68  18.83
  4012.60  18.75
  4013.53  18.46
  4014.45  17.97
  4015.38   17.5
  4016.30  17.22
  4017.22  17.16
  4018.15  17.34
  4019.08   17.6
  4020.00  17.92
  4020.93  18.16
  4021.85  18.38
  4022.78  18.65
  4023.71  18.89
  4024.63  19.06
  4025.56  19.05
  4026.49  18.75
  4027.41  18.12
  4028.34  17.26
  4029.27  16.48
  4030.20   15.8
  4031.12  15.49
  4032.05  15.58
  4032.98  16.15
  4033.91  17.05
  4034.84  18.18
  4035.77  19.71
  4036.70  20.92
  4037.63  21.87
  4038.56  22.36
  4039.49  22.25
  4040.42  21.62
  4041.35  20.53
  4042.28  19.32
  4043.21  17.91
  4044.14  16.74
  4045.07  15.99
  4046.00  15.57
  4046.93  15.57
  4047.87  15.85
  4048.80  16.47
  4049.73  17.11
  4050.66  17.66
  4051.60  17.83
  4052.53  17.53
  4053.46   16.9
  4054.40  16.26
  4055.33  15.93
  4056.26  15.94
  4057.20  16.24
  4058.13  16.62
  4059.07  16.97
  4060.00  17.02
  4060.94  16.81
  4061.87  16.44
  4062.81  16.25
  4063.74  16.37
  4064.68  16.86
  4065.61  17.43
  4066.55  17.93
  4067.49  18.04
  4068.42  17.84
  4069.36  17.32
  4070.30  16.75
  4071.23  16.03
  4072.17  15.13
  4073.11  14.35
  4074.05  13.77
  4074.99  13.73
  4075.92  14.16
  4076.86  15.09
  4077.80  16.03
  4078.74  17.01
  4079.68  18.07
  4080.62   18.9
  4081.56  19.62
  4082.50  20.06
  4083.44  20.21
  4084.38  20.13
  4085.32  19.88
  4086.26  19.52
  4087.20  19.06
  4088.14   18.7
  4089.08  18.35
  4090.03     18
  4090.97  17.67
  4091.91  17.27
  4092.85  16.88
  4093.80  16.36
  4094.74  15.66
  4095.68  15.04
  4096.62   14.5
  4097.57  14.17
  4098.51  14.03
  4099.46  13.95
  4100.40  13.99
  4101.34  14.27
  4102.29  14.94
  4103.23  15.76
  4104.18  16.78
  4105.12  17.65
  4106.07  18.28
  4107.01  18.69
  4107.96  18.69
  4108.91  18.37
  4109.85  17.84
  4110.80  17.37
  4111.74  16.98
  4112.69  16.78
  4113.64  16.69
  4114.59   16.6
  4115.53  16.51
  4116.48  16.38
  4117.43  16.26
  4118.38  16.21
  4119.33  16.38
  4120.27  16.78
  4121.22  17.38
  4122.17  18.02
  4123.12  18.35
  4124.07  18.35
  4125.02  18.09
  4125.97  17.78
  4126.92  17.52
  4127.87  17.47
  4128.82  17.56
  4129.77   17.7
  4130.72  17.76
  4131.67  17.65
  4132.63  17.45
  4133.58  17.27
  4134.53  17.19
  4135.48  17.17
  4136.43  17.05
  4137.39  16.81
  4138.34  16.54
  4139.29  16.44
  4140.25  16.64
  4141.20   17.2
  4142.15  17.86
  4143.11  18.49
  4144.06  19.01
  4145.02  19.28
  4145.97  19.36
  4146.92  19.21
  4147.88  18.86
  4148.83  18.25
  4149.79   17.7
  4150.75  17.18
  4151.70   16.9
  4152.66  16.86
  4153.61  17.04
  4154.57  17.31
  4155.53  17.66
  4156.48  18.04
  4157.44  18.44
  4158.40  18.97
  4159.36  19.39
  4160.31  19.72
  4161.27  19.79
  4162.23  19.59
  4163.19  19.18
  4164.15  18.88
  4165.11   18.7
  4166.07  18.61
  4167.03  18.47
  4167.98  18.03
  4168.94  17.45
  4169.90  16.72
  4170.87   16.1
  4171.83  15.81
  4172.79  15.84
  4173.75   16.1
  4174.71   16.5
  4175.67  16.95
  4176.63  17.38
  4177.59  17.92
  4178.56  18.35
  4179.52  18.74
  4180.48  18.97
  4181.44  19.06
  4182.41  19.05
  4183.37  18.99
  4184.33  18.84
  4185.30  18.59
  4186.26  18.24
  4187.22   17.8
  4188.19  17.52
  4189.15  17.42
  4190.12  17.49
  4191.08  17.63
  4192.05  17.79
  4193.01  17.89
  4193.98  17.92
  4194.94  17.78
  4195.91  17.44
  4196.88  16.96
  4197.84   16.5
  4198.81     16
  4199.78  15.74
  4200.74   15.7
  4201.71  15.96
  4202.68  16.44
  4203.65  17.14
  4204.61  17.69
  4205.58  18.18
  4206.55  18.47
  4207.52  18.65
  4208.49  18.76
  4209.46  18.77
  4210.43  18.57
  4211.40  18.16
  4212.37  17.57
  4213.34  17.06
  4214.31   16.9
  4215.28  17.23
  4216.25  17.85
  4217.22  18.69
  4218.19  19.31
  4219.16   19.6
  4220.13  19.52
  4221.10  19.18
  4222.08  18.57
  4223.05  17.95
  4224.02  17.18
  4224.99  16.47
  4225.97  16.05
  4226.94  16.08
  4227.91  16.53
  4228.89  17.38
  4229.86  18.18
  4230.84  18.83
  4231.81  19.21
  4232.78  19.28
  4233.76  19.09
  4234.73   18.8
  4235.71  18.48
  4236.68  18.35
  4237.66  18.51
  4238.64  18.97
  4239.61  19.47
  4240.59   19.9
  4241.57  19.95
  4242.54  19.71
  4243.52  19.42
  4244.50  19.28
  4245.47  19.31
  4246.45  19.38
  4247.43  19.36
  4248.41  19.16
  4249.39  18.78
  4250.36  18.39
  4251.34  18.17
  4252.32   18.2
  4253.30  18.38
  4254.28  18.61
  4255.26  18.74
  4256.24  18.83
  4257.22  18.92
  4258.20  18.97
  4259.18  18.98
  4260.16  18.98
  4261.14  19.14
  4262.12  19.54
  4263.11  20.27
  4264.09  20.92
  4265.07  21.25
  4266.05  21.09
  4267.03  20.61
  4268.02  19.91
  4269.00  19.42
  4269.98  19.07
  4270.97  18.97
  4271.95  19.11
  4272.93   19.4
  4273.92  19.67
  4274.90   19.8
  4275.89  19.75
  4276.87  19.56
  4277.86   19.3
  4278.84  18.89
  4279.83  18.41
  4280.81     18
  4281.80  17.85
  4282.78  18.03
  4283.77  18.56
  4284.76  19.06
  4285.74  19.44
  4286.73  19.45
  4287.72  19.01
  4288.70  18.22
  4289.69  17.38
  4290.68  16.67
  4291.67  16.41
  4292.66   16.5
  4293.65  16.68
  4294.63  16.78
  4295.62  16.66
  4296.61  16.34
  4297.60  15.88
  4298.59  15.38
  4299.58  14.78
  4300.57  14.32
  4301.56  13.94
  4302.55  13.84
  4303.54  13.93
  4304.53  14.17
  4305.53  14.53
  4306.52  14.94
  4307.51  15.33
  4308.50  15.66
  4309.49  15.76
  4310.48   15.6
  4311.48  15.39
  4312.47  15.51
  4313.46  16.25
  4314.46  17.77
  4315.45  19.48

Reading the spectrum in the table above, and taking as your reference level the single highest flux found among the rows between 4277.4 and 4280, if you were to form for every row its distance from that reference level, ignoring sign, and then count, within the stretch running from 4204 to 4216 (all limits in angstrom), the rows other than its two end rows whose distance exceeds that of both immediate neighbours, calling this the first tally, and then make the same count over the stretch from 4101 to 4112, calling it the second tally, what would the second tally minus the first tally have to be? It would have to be -1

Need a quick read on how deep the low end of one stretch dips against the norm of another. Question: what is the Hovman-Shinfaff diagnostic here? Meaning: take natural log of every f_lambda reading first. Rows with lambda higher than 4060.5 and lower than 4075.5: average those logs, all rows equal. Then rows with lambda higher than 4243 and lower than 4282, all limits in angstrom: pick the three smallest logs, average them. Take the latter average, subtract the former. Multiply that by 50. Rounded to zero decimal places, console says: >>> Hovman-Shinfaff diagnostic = 5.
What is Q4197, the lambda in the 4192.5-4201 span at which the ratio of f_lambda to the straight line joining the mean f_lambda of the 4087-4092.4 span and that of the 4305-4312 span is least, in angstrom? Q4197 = 4200.74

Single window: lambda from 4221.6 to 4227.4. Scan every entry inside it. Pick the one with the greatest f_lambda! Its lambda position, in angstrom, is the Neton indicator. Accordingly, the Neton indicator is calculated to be 4222.08 angstrom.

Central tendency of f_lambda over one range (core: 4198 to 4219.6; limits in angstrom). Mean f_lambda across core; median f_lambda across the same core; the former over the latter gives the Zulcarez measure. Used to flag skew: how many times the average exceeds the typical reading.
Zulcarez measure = 0.99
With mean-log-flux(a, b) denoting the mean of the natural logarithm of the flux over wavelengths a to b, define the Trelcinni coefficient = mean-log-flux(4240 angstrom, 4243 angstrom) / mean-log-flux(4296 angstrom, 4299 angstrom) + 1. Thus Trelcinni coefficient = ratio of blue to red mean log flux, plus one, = 2.08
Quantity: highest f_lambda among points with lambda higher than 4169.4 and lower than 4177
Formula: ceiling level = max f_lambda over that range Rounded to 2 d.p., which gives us 17.38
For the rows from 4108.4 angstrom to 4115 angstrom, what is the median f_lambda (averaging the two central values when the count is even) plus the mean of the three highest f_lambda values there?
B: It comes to 34.8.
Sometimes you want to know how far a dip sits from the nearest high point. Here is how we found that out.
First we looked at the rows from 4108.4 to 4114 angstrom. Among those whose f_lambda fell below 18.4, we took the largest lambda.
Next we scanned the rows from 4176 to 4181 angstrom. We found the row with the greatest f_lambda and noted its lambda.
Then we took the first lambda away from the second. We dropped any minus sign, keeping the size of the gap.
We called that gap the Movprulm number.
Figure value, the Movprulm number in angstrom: 66.8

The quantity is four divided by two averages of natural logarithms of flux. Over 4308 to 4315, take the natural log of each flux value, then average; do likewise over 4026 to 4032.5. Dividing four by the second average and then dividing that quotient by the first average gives 0.512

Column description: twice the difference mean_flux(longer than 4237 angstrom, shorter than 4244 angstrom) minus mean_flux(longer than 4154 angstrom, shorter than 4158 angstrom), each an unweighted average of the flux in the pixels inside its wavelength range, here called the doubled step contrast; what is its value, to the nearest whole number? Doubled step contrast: 3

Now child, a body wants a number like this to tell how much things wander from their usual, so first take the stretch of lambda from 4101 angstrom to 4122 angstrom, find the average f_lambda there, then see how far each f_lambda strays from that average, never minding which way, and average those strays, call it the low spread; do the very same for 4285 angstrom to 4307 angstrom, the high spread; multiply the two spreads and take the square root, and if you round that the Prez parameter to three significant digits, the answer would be 1.10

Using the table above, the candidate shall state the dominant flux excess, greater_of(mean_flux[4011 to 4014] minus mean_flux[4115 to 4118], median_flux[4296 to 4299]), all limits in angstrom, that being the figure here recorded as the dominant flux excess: 15.9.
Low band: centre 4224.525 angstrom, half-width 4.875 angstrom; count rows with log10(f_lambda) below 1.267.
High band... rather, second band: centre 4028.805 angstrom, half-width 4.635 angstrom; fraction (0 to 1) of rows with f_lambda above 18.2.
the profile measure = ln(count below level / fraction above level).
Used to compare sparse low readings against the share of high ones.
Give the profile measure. 3.1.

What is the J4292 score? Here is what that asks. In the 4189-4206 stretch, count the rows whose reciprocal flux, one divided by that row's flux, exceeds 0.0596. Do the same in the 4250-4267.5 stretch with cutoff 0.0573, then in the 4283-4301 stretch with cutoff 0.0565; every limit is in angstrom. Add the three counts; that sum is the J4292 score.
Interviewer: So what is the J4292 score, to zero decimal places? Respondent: 18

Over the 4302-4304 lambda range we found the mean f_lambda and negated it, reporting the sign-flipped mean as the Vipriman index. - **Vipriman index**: -13.9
